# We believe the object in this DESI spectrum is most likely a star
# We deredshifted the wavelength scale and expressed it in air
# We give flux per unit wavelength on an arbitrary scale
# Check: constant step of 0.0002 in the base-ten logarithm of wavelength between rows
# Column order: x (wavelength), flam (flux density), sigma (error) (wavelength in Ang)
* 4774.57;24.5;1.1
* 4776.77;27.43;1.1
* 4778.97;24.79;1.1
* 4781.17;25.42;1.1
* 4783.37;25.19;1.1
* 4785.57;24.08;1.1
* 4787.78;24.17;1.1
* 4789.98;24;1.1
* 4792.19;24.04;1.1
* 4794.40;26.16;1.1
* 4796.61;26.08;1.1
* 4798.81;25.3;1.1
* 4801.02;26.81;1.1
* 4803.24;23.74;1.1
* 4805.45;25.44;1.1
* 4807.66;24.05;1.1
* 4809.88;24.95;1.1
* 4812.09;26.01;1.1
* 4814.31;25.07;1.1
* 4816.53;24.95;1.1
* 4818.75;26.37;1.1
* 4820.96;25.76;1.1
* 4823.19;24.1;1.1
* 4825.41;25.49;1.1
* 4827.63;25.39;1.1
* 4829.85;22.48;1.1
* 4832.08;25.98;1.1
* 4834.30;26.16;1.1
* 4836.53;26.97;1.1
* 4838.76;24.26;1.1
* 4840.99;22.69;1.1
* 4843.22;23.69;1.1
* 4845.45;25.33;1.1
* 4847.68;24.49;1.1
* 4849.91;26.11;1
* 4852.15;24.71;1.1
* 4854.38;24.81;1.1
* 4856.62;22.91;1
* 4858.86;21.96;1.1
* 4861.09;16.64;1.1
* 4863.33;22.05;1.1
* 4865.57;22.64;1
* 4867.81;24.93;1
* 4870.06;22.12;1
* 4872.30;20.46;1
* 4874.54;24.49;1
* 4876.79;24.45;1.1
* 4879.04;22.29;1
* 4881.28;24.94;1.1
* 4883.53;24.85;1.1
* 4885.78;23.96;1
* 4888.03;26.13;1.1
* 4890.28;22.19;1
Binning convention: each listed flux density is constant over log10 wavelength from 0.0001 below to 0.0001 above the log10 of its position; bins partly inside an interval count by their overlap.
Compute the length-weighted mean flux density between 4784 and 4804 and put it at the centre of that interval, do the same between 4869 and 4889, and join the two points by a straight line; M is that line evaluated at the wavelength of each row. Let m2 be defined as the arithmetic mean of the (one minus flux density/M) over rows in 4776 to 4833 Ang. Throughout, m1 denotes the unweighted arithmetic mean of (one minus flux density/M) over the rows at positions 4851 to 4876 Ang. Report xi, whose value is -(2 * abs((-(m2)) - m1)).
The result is -0.09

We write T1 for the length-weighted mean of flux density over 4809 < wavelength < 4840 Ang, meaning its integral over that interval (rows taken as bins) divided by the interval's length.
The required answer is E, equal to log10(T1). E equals 1.40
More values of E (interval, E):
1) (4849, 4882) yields 1.36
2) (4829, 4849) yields 1.39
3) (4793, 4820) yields 1.40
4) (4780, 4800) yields 1.40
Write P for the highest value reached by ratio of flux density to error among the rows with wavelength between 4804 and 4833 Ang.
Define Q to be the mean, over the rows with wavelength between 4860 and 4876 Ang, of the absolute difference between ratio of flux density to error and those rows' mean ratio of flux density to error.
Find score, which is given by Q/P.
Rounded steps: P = 24.0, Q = 2.4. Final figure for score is 0.10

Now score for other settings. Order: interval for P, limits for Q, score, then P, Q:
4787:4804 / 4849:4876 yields 0.08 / 24.4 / 2.1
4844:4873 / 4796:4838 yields 0.03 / 26.1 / 0.8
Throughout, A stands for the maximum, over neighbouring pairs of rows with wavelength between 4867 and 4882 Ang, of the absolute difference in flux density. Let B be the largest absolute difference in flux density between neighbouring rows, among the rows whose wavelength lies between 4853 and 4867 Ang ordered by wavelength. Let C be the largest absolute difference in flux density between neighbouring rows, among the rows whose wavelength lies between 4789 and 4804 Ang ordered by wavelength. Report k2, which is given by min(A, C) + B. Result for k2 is 8.5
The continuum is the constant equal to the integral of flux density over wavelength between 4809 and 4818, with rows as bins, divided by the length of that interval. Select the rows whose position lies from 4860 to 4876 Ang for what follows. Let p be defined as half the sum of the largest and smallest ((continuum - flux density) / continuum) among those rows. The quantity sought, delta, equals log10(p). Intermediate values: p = 0.18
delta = -0.75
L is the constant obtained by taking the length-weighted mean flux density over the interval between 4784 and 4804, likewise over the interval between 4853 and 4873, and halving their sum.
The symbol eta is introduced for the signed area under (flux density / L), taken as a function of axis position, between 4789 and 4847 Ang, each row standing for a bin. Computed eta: 62 Ang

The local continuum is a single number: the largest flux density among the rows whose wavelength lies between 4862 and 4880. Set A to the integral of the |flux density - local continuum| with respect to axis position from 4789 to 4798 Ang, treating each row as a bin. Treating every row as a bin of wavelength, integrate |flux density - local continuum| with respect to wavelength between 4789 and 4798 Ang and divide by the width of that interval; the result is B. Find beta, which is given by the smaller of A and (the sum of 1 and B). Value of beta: 2.03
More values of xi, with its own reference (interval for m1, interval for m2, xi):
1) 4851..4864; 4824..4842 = -0.11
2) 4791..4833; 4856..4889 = -0.03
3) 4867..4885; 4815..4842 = -0.03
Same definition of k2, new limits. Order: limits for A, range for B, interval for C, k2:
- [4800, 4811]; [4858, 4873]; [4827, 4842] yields 8.5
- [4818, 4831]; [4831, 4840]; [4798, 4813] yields 5.6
